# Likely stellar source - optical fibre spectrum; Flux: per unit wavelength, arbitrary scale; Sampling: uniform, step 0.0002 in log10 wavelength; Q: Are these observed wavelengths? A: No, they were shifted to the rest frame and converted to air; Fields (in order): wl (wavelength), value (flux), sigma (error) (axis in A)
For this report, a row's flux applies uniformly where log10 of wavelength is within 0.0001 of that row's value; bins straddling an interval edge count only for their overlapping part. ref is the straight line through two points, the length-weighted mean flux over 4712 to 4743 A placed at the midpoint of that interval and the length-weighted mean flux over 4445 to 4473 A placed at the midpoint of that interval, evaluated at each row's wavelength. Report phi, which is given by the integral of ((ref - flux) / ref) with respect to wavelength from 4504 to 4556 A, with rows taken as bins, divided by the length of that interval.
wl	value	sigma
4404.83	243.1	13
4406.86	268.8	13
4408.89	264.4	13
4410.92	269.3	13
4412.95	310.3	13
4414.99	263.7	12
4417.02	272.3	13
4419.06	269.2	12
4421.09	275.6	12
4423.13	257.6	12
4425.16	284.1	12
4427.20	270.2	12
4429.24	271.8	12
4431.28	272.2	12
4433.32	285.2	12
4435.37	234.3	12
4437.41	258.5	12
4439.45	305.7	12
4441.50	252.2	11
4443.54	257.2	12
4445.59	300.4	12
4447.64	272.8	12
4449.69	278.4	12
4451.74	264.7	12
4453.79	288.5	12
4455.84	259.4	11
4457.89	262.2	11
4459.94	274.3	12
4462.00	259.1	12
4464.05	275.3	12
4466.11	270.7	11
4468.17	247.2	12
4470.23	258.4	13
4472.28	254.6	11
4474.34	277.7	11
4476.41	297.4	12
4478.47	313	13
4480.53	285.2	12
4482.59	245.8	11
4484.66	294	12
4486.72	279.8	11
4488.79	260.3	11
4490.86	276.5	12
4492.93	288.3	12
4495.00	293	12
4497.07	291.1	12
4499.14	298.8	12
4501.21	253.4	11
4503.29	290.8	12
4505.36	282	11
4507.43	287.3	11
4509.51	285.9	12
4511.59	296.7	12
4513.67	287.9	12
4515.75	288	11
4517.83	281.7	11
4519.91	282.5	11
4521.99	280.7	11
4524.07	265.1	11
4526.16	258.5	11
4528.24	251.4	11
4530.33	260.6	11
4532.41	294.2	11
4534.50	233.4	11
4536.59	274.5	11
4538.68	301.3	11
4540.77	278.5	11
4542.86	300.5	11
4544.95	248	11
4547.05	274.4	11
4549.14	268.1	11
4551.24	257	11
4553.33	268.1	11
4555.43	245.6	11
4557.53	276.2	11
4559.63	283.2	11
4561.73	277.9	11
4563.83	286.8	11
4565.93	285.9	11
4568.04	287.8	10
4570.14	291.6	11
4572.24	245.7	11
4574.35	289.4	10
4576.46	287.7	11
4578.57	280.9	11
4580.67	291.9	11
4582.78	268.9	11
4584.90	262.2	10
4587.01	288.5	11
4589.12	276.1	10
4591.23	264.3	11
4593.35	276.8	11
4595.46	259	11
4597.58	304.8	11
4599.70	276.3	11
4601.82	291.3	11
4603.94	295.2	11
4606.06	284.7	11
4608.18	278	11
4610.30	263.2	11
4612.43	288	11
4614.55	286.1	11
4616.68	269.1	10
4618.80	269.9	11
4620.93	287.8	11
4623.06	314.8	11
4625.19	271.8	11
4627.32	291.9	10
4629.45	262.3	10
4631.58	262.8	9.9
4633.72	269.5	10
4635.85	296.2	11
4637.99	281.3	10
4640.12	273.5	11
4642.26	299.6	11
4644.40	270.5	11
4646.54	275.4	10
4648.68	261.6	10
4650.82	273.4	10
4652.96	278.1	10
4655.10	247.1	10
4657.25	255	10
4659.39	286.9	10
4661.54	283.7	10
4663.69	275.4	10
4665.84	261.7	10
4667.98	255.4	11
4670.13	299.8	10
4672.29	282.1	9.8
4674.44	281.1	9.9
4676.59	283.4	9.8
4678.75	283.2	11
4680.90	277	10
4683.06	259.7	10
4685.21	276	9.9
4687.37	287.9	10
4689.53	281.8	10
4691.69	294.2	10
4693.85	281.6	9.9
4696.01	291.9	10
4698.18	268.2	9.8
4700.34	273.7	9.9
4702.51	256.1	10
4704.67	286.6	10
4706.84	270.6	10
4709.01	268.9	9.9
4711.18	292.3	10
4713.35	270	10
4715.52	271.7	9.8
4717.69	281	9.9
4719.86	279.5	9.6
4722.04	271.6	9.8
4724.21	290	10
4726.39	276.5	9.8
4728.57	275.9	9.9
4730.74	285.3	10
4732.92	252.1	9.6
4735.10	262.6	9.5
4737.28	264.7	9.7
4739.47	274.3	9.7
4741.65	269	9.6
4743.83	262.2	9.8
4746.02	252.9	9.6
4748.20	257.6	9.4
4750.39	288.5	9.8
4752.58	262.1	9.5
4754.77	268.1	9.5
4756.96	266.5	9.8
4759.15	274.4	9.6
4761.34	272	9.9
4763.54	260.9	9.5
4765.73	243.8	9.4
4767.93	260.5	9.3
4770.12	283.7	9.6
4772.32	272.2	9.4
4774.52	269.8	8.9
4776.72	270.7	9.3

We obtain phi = -0.017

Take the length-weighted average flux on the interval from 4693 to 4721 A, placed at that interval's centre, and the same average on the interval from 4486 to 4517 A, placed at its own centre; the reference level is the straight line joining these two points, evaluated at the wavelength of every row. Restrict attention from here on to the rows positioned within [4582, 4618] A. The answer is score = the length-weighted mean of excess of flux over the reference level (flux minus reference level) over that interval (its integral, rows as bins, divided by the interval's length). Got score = -1.8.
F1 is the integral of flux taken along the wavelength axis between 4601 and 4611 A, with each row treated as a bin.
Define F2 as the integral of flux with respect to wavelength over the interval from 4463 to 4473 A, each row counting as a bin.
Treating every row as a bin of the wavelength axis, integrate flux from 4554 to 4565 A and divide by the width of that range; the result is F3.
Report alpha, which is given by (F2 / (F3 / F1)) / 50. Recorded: 541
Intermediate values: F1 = 2831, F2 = 2616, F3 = 274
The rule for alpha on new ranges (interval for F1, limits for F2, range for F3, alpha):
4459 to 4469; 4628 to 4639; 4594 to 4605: 563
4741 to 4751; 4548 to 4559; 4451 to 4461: 570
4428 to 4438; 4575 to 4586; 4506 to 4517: 562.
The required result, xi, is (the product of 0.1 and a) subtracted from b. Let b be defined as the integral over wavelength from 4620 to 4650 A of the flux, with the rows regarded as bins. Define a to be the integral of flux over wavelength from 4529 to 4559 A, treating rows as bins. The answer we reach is 7584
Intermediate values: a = 8100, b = 8394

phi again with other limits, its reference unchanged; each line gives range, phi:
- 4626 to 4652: -0.017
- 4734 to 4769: 0.032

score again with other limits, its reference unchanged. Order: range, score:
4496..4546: -5.2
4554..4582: -2.4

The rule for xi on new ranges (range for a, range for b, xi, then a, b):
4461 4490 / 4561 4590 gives 7333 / 7911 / 8124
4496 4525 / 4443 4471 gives 6720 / 8231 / 7543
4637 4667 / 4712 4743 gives 7652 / 8192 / 8472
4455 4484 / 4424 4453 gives 7105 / 7842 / 7889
